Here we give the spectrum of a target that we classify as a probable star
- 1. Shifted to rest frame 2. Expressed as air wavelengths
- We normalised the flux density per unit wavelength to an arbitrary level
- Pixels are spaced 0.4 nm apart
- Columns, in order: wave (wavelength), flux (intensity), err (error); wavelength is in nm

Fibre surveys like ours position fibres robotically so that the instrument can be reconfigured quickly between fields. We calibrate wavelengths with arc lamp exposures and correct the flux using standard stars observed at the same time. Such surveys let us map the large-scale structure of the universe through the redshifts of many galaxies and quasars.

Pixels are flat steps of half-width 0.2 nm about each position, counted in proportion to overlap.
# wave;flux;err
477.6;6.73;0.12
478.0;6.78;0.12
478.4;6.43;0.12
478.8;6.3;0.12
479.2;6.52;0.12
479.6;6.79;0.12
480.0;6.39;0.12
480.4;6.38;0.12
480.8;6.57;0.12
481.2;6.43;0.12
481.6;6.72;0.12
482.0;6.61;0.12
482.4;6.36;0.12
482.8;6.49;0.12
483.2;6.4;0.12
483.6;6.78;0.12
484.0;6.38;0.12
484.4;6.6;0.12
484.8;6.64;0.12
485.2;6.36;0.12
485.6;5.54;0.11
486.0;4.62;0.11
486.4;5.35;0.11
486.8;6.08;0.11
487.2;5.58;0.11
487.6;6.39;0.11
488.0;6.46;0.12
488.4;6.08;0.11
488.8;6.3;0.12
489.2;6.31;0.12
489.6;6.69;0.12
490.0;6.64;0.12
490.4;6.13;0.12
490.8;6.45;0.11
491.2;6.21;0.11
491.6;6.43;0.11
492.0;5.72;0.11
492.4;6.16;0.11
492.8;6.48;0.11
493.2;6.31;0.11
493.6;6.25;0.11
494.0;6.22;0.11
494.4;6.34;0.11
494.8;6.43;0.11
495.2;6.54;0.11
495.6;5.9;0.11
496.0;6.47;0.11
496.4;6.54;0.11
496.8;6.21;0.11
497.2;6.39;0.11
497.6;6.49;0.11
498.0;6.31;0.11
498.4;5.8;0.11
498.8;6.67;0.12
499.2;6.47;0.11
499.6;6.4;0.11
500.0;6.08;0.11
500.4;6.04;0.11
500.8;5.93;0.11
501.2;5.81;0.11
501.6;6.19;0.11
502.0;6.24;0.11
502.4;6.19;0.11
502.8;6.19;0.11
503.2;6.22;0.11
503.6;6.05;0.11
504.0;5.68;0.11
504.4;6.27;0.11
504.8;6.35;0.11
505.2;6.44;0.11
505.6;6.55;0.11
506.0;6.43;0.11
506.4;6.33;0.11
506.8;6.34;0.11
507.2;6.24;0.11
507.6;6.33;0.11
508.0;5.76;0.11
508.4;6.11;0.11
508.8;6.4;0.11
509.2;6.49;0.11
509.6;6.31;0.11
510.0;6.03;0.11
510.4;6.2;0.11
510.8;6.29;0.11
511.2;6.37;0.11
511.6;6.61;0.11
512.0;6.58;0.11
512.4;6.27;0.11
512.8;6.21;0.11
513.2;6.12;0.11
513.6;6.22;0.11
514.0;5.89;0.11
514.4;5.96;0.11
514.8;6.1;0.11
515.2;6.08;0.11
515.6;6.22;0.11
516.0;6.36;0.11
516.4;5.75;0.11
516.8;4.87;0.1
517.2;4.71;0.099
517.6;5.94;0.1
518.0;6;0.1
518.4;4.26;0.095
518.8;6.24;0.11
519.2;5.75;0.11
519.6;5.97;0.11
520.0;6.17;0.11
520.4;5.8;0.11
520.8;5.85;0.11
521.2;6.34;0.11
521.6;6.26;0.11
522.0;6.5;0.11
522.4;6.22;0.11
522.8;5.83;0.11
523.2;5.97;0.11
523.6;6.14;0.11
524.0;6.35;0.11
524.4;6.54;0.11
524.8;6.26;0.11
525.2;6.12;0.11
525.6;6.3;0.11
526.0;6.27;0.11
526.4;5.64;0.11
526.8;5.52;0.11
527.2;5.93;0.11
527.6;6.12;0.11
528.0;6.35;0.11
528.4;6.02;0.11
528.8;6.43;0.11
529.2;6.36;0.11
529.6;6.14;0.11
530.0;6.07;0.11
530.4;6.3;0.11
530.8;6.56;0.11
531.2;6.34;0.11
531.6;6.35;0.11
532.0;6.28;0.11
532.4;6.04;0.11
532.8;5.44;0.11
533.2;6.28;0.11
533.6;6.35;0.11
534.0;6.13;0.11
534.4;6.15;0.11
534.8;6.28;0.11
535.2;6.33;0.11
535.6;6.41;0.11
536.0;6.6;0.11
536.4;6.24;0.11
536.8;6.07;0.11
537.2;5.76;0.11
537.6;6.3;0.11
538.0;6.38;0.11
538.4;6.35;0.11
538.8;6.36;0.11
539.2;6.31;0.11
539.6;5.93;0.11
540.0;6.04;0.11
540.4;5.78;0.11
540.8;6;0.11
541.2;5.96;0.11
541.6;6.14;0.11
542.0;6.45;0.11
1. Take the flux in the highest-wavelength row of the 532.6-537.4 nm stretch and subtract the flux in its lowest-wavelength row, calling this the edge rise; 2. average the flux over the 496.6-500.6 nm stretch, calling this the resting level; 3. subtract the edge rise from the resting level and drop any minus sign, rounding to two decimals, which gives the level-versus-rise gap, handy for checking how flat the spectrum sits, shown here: 5.97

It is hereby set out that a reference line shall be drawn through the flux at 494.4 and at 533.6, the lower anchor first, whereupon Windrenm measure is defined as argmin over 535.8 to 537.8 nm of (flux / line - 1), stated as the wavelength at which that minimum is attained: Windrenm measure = 537.2 nm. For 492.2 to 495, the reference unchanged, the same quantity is 492.4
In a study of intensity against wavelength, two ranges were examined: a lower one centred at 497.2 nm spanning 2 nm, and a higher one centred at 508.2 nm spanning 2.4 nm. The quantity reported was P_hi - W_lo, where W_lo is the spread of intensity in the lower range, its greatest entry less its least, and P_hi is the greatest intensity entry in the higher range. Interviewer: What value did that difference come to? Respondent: 6.16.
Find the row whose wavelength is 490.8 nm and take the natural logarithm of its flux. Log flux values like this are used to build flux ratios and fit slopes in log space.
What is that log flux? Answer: 1.86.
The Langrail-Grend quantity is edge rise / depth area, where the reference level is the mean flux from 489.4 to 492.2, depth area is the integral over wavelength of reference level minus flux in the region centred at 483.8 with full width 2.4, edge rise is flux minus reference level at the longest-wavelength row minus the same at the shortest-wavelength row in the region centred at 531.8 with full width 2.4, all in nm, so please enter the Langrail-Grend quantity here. 2.1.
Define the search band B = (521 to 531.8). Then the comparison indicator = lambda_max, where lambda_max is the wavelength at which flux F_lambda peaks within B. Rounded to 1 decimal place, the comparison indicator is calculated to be 530.8 nm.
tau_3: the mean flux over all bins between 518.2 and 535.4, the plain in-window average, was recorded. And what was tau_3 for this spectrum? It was 6.11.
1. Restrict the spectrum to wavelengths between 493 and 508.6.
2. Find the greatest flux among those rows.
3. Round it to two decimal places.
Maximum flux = 6.67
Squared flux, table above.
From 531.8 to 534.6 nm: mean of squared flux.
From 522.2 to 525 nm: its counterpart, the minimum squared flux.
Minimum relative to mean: 0.91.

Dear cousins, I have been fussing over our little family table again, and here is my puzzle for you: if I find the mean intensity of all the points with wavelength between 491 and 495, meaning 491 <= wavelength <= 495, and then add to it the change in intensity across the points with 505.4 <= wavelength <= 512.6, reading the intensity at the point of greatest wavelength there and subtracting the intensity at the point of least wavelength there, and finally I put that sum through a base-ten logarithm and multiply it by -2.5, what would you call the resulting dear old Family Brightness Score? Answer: -1.94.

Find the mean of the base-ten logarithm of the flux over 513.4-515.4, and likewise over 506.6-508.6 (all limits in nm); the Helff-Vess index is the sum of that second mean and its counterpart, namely 1.57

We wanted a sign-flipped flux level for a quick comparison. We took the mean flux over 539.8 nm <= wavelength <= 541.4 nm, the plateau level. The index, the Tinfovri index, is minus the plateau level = -5.9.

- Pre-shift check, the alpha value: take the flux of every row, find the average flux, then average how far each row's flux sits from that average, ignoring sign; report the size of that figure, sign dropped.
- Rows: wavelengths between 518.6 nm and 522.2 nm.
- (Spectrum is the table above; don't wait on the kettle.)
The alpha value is 0.23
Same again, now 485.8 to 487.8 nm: 0.50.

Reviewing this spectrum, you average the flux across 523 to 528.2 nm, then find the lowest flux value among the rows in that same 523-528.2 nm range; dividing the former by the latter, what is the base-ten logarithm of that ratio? 0.045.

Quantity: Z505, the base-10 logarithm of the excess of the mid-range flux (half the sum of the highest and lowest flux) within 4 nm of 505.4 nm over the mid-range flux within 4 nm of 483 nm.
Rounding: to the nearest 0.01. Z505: -0.39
